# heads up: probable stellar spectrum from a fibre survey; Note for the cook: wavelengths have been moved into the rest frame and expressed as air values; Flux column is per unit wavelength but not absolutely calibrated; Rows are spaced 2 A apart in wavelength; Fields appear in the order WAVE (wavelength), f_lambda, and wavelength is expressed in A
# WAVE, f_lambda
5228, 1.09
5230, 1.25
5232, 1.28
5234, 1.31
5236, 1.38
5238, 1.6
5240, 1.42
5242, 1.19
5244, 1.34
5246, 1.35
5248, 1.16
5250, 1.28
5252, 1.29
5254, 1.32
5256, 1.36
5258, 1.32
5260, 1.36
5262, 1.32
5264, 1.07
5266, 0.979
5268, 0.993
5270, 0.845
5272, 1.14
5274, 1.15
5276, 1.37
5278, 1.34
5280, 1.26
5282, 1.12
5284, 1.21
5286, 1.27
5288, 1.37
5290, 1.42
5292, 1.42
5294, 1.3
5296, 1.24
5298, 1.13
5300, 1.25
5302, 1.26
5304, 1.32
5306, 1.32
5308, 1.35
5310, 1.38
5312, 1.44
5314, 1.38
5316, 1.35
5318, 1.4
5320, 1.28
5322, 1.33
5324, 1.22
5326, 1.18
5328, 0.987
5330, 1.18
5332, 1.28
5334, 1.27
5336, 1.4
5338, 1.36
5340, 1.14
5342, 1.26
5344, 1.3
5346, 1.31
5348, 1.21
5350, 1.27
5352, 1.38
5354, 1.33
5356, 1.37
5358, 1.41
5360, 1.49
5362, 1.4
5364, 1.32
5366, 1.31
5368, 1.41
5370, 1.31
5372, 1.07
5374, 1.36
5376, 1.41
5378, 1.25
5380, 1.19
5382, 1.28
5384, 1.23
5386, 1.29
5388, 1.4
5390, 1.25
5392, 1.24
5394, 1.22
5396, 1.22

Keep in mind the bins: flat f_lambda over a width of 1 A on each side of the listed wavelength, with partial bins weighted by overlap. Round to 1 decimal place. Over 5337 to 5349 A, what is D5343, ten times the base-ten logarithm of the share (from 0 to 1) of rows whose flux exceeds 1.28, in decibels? -3.0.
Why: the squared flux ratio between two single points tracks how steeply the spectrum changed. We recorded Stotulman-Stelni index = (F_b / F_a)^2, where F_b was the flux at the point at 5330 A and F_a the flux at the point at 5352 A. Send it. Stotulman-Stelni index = 0.73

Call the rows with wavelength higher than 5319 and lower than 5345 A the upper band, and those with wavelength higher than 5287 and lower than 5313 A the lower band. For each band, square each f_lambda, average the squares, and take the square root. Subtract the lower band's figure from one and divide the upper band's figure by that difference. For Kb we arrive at -3.84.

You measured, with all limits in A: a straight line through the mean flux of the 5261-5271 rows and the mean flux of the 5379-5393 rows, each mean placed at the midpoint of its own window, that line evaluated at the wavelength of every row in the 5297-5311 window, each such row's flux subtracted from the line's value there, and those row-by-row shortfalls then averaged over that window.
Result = -0.174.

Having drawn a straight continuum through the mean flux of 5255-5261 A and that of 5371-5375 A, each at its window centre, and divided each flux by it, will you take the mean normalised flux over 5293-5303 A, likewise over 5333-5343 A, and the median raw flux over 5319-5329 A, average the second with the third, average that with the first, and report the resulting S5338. 1.04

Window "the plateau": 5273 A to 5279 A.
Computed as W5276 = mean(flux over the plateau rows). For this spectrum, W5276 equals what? 1.29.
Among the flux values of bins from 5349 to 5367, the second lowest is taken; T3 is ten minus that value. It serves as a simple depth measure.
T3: 8.69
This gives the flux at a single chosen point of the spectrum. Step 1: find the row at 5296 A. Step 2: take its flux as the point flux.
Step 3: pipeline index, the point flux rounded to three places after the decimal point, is 1.240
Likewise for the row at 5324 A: 1.220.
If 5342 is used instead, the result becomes 1.260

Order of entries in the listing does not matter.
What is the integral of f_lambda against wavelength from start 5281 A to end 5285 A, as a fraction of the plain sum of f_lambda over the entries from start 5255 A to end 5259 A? 1.74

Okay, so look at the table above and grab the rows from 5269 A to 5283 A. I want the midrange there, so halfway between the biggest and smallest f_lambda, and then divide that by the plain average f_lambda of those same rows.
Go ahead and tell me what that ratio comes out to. 0.94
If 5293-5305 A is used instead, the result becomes 0.98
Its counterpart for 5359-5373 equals 0.96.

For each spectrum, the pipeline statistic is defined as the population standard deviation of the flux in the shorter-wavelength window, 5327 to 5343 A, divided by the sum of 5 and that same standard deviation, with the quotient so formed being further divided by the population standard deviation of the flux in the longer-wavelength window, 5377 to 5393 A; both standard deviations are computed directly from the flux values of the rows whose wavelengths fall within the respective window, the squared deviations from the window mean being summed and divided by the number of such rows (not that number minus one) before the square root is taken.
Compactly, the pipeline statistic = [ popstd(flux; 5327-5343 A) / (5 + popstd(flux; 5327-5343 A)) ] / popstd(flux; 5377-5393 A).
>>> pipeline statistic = 0.41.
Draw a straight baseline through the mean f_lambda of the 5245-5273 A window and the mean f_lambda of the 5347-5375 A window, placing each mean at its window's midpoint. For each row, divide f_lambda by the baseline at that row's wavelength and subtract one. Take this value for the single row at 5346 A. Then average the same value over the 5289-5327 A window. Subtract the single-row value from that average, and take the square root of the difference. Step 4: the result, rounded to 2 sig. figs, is 0.21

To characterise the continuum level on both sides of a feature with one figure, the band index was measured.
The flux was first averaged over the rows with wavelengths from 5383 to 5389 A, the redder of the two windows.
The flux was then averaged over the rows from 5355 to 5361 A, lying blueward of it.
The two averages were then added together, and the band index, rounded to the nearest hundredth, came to 2.73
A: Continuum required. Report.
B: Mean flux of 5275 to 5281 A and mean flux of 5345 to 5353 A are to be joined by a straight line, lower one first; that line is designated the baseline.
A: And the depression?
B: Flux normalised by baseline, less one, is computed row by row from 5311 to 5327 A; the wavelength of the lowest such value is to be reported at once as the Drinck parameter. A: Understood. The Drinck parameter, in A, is 5326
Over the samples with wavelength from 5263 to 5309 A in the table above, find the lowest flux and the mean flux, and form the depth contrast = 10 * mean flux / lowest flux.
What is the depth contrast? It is 14.5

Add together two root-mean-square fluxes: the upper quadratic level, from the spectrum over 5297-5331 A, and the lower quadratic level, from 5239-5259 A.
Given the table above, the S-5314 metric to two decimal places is 2.59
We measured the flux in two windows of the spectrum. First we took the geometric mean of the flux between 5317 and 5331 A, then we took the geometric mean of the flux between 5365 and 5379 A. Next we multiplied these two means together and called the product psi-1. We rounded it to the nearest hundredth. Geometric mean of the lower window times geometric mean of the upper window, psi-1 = 1.58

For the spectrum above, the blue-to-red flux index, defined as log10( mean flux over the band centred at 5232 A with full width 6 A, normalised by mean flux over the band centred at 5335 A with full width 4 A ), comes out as -0.018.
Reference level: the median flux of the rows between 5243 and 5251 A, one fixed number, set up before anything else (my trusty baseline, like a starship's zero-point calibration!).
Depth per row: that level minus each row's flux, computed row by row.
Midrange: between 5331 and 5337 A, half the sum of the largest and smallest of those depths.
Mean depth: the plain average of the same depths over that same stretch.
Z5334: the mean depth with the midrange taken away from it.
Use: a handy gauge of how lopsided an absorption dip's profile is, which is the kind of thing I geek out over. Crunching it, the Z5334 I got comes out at 0.018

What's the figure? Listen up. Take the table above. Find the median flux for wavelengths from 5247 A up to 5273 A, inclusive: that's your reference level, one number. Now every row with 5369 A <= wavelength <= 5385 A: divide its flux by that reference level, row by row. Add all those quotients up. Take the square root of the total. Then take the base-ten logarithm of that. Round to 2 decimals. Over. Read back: 0.45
